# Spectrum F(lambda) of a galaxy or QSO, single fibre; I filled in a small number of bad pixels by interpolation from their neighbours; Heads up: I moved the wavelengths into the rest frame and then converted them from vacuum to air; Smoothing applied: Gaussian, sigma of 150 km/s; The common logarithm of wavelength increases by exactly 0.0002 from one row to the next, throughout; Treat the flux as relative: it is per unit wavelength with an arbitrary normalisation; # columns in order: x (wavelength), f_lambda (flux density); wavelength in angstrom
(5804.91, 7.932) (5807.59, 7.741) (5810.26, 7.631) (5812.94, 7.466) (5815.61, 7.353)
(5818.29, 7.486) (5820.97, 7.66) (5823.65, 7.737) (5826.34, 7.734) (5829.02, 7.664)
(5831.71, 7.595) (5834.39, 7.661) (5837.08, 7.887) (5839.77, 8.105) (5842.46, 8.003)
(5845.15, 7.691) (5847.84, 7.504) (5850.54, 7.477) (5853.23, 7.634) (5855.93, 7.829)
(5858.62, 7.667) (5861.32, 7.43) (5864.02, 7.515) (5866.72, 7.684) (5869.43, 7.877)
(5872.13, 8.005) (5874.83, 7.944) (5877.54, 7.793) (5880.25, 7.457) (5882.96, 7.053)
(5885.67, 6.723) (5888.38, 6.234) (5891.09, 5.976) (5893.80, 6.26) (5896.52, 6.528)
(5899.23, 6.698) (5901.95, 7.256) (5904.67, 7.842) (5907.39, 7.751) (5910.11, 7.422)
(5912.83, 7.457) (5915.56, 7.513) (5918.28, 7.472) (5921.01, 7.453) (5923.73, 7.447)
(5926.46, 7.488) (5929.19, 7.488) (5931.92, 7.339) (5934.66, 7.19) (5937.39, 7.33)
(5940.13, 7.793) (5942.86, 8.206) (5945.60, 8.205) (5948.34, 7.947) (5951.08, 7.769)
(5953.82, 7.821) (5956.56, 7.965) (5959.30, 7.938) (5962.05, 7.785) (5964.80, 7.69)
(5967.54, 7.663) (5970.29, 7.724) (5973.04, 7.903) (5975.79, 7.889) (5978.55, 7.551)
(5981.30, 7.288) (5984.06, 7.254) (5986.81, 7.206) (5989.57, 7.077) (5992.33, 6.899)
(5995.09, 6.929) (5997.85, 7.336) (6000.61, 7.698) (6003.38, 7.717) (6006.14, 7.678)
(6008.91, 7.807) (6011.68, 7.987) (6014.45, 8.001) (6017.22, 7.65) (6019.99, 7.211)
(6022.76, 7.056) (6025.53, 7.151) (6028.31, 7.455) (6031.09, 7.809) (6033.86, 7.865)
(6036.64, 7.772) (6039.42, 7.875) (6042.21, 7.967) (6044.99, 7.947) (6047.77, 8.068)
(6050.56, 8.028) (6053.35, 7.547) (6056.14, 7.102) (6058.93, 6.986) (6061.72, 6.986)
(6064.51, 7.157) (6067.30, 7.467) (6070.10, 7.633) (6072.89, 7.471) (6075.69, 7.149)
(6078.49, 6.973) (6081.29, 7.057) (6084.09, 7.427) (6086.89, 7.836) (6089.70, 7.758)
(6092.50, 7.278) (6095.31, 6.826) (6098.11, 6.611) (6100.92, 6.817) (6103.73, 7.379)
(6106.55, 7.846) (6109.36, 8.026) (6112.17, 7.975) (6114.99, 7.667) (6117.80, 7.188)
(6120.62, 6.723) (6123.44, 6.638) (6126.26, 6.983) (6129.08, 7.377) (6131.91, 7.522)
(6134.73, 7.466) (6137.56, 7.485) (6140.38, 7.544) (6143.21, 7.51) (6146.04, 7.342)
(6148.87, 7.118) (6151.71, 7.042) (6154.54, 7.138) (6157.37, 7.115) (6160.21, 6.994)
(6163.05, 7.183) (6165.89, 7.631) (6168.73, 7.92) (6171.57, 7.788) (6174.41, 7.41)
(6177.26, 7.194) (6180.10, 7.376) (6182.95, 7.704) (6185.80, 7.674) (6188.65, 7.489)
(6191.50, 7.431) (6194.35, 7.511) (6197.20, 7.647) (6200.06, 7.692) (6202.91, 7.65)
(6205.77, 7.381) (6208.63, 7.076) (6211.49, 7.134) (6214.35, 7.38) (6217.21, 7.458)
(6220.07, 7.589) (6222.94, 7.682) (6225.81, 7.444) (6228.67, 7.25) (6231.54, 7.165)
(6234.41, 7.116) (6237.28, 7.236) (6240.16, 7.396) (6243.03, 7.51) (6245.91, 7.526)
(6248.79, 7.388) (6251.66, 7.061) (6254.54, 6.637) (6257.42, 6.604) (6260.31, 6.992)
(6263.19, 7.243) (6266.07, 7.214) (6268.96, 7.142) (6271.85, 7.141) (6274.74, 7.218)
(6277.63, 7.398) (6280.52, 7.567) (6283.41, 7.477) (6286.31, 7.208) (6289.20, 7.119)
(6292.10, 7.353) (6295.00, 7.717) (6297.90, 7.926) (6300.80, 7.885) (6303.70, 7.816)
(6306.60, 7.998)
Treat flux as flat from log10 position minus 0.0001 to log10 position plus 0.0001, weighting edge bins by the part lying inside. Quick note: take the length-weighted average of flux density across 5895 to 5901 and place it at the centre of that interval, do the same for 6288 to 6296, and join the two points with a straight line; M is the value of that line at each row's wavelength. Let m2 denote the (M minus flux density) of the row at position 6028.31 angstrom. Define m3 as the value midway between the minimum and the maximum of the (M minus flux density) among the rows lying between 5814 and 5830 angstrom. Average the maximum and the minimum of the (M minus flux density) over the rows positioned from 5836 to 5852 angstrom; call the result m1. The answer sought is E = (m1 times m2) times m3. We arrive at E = -0.7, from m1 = -1.2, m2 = -0.6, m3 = -1.05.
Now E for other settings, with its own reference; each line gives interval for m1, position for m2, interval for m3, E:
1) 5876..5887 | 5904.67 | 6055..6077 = -0.3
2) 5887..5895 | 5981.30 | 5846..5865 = 0.3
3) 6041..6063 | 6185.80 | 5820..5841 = -0.4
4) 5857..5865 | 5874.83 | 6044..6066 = -0.8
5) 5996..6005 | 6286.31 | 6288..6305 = 0.0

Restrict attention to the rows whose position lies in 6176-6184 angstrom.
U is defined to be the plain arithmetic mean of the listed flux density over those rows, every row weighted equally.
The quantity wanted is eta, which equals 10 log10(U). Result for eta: 8.71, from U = 7.4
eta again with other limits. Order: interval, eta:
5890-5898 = 7.96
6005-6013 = 8.93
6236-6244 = 8.68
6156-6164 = 8.51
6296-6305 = 8.96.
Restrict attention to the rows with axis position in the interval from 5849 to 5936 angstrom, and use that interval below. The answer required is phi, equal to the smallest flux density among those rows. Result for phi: 5.976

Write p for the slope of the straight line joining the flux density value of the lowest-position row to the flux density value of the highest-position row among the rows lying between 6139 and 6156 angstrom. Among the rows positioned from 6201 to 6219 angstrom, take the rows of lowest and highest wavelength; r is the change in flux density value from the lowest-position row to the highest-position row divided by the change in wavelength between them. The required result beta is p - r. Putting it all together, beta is -0.015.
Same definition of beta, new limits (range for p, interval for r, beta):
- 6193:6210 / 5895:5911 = -0.096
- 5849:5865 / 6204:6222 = -0.012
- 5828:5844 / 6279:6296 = 0.015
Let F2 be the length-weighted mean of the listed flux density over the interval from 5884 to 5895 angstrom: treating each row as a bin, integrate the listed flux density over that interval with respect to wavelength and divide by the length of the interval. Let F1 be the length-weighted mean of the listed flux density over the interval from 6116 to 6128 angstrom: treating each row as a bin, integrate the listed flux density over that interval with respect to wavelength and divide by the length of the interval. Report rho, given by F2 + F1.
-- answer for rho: 13.3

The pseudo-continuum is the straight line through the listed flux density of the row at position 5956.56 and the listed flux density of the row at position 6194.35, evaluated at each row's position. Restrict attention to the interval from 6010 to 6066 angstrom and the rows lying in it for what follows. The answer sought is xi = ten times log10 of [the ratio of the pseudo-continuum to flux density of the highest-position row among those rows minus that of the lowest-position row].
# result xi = -10.0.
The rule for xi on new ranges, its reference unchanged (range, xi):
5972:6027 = -10.4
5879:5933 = -23.9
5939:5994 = -9.3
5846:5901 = -9.3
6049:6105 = -11.5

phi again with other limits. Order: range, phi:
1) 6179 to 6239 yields 7.076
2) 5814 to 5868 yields 7.353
